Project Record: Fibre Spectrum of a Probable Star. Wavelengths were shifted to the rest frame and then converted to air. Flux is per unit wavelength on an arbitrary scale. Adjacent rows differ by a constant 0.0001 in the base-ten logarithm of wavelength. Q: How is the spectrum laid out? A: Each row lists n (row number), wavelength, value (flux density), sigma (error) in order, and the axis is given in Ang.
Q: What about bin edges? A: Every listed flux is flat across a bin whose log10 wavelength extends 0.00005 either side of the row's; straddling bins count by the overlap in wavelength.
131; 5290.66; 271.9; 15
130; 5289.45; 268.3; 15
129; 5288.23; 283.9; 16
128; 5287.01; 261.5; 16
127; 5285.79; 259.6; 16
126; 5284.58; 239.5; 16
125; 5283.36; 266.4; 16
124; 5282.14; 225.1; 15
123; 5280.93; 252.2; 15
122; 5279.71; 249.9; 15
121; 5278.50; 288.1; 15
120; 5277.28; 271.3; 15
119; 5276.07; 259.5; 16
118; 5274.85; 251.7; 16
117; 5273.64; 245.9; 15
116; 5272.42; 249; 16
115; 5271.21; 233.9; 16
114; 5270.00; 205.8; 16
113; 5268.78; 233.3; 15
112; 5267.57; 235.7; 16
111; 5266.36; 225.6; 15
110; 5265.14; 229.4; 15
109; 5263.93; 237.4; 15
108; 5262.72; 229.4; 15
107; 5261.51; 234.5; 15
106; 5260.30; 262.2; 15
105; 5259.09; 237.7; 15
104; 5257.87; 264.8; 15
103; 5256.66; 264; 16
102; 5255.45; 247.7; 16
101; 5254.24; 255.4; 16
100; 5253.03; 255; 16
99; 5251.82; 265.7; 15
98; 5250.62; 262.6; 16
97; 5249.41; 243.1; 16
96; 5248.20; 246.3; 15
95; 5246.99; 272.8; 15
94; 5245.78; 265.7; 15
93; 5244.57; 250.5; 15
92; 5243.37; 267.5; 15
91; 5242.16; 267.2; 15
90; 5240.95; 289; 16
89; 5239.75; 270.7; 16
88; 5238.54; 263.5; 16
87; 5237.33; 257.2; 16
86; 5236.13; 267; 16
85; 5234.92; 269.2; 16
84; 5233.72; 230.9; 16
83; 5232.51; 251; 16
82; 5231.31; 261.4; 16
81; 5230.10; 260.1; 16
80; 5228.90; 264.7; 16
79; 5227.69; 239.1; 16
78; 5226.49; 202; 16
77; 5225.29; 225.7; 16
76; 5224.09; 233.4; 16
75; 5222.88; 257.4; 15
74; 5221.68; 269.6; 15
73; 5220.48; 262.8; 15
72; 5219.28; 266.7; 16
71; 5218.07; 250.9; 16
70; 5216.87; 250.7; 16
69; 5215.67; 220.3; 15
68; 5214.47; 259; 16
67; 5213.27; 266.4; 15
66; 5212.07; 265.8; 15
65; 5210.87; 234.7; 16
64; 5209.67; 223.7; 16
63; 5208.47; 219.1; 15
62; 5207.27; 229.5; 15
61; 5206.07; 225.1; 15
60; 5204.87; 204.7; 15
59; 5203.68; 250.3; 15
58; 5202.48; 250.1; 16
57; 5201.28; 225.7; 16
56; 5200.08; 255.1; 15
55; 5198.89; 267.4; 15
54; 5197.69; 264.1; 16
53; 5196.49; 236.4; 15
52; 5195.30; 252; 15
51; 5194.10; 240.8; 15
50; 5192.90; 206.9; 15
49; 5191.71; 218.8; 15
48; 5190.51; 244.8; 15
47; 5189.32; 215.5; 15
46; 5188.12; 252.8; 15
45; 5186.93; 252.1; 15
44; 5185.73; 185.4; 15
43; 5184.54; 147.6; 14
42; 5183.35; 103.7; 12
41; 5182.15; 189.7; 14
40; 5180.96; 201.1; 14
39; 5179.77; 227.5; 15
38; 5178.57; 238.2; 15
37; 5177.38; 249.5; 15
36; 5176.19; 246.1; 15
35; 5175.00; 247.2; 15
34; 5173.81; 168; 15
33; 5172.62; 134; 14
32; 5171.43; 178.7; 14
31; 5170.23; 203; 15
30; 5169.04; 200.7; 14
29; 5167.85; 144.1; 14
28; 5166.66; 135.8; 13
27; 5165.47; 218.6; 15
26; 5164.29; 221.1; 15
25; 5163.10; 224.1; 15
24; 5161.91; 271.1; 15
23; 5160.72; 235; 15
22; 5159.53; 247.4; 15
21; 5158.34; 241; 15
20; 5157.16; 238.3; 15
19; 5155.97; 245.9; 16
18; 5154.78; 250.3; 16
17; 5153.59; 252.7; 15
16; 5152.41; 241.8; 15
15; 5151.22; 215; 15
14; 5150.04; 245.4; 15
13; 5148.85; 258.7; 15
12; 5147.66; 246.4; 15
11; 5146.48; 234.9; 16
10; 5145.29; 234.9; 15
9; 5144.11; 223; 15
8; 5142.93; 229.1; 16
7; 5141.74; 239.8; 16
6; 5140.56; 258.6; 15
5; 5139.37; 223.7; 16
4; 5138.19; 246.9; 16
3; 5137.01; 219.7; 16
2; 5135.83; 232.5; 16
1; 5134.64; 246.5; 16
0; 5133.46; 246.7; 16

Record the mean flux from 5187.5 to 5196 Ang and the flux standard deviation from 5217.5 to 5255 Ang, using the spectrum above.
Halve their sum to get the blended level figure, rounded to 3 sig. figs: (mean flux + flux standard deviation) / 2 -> 125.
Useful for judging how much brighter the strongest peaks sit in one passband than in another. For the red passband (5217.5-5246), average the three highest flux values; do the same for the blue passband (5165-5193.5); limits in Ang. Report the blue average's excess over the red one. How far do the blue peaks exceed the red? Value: -25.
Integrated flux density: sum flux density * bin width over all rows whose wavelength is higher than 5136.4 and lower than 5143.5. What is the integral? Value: 1678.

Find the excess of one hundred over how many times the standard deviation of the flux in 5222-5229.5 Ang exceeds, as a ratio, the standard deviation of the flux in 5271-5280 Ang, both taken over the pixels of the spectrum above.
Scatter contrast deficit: 98.7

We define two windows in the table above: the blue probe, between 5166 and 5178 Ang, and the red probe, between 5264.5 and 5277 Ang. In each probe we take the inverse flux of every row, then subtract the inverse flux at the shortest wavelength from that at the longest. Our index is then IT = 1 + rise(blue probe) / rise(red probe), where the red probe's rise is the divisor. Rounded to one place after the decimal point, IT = 7.6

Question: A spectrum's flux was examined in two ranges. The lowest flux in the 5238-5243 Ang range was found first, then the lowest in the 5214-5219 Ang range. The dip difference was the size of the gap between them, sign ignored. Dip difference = 43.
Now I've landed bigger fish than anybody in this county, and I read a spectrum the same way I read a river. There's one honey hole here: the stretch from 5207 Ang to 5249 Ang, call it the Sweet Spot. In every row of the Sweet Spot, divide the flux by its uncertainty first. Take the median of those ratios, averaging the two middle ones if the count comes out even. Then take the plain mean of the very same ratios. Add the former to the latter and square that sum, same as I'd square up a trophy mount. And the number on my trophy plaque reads 1064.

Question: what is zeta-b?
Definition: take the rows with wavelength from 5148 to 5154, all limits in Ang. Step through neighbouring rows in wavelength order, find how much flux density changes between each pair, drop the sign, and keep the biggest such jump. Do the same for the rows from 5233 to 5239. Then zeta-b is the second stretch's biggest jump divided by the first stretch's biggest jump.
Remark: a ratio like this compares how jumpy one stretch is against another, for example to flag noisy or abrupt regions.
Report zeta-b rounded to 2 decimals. 1.26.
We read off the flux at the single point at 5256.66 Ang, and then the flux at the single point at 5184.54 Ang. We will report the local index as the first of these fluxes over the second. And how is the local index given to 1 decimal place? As 1.8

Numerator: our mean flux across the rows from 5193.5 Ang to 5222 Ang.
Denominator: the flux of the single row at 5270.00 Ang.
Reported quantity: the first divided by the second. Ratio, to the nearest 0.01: 1.19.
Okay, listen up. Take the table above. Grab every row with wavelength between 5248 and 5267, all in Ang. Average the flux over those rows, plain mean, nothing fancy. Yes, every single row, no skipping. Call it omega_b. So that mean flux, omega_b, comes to 248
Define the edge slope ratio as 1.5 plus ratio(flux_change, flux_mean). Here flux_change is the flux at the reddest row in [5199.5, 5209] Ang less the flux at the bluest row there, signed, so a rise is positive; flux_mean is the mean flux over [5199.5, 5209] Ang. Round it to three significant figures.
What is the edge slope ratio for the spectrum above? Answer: 1.35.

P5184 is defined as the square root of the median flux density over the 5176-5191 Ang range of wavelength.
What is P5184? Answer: 15.1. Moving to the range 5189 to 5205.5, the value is 15.6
